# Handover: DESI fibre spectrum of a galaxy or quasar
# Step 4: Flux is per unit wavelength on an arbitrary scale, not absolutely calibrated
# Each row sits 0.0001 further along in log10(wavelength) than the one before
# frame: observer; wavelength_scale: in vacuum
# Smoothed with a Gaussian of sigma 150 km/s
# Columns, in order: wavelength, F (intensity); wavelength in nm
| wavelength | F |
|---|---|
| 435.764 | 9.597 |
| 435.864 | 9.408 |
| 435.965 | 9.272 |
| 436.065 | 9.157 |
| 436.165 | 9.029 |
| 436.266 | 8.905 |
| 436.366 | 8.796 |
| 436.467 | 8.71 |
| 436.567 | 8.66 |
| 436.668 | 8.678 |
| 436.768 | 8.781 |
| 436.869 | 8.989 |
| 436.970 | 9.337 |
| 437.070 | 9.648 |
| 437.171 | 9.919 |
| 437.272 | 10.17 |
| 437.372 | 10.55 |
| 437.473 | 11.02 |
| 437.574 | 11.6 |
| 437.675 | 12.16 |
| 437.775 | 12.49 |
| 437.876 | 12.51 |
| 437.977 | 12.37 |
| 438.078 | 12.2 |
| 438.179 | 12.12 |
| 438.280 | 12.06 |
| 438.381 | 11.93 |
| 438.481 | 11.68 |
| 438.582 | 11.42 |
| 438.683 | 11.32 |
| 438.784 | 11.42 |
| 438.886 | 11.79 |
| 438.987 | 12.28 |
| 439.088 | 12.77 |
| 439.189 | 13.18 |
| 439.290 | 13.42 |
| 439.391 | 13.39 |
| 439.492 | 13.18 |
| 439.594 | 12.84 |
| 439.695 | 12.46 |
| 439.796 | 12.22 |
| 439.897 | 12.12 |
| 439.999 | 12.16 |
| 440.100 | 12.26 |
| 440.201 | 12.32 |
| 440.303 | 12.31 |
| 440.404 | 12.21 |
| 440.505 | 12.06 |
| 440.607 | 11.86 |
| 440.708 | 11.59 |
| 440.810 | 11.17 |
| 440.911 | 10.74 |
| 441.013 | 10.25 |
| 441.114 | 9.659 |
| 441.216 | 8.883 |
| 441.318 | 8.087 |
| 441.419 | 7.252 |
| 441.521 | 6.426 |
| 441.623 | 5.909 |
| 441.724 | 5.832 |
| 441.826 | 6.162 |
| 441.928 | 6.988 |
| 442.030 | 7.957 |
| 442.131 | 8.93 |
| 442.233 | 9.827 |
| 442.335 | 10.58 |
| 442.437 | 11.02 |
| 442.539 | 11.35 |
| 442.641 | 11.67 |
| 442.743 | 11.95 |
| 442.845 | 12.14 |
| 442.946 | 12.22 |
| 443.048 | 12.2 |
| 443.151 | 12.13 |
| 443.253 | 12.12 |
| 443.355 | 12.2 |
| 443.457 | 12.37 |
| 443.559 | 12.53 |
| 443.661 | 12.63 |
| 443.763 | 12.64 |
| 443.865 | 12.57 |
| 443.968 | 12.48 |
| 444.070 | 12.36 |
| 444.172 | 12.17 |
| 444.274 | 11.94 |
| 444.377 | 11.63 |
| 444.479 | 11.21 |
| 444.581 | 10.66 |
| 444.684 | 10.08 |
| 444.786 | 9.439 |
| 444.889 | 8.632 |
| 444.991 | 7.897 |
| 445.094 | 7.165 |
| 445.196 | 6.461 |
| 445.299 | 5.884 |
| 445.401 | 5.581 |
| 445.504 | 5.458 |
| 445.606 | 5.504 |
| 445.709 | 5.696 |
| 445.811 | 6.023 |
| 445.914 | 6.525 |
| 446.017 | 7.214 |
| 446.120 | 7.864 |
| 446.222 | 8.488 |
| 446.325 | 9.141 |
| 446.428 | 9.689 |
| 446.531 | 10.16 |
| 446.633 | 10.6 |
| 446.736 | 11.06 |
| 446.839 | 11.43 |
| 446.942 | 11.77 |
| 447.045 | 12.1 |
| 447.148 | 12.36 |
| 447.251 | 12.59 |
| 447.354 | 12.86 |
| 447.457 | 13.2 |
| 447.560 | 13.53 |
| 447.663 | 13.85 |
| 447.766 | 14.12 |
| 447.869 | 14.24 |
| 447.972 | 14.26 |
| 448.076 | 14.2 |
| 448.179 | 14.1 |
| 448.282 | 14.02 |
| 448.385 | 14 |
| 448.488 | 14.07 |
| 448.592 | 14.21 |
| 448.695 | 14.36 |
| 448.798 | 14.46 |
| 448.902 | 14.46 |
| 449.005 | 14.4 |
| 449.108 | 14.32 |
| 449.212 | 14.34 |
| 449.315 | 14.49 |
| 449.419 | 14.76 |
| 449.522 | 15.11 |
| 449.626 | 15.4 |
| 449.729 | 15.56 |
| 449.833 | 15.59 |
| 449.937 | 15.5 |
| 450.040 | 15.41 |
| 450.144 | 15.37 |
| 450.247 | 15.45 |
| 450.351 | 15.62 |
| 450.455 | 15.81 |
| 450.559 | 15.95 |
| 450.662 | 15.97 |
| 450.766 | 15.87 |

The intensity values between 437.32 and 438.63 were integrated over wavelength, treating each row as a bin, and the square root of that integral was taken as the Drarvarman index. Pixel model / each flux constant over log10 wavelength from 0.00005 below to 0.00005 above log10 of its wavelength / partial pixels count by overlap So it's 3.94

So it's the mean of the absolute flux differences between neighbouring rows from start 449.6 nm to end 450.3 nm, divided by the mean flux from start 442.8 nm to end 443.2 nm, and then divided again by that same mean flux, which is 0.0006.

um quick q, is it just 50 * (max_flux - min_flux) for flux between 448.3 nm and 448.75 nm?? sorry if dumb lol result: 18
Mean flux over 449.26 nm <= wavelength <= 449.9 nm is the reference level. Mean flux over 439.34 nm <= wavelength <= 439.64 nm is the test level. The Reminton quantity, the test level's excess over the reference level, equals -2.0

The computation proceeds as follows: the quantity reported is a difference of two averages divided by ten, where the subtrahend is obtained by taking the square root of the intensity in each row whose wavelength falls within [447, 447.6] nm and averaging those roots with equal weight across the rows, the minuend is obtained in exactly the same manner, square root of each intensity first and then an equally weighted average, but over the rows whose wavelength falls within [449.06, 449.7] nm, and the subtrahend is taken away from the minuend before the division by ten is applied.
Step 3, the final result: 0.027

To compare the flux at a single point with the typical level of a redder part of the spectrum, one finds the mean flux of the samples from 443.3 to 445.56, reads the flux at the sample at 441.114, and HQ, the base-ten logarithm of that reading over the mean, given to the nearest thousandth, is -0.023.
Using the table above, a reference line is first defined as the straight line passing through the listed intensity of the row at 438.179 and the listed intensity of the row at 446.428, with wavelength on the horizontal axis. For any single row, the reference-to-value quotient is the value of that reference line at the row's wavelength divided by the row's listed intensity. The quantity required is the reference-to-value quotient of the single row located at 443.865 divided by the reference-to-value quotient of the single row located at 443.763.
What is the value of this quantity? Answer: 1.0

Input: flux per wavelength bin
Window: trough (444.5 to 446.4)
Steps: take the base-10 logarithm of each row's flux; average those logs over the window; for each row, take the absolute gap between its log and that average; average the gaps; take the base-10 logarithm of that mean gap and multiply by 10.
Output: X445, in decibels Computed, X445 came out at -11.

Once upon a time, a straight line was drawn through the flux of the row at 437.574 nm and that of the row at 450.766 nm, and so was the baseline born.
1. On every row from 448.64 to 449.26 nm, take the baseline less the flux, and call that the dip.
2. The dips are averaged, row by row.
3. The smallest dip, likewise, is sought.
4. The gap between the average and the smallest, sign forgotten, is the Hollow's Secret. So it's 0.1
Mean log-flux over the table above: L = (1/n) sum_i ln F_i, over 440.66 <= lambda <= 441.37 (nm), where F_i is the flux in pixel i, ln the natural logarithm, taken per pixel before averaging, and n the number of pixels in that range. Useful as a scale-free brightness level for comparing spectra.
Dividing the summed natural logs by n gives 2.3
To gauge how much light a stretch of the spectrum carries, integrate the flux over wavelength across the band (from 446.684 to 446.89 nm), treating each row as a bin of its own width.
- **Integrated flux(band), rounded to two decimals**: 2.31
